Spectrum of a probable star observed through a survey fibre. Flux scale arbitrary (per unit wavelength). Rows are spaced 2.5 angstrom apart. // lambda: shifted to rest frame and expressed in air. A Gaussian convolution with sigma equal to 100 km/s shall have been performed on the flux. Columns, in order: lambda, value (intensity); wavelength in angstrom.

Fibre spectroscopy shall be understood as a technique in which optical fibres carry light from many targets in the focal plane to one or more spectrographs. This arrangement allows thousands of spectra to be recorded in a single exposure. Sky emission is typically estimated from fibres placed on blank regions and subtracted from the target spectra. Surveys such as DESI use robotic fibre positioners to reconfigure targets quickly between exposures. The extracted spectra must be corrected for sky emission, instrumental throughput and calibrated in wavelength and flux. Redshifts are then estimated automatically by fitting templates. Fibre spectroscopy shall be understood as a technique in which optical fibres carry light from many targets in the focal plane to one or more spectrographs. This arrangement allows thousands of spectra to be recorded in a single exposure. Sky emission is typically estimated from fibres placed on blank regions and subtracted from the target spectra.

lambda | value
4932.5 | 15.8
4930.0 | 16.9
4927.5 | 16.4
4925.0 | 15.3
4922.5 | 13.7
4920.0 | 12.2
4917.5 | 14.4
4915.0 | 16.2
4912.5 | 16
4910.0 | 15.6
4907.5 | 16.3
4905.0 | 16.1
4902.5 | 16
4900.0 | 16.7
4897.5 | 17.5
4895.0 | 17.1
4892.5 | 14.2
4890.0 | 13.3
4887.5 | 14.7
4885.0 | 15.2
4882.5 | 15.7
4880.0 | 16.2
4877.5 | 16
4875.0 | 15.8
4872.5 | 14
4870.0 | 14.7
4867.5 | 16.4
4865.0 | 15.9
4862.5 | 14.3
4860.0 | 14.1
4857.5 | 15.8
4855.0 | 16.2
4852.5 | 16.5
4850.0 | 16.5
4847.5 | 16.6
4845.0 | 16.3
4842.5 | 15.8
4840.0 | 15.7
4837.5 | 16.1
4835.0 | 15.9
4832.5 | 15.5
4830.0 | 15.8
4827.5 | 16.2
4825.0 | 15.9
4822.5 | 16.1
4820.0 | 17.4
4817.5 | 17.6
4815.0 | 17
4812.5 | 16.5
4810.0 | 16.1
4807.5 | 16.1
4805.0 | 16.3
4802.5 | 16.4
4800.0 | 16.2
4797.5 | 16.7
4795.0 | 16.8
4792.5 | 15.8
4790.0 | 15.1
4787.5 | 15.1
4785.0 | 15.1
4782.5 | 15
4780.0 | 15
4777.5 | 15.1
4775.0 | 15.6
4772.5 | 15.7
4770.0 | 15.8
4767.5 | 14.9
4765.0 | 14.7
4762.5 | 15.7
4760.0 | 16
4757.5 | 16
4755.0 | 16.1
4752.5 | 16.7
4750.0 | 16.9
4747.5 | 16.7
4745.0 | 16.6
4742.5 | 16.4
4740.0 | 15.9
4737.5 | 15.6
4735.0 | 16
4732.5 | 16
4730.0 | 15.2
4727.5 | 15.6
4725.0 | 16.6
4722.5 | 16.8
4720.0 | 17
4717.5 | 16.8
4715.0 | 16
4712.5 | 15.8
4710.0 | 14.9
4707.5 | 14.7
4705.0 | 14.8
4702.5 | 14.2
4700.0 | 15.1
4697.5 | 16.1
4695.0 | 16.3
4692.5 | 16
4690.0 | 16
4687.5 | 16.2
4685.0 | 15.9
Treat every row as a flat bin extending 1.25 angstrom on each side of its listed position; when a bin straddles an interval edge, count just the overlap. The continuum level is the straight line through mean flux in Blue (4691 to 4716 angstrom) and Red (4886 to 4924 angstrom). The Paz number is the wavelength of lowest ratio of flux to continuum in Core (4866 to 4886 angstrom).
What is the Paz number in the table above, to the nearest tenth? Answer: 4872.5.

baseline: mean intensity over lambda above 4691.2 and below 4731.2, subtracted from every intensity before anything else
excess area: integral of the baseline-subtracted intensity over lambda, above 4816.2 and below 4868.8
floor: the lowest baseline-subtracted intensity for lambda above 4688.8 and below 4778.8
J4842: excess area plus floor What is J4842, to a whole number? 13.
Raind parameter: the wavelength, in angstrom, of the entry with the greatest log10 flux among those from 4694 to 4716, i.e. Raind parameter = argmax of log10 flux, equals 4695.0 angstrom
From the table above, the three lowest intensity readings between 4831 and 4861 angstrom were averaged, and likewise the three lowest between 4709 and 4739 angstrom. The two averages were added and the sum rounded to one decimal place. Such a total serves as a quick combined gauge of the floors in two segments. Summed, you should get 30.3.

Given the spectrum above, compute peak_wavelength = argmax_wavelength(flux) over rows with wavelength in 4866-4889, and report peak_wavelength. 4867.5 angstrom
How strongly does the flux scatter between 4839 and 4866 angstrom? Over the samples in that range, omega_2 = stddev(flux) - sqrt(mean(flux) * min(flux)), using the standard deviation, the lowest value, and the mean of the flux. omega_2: -14.1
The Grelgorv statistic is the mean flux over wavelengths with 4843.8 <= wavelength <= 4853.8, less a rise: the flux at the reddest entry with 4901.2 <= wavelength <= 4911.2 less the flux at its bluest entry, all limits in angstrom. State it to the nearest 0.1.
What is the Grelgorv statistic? 16.9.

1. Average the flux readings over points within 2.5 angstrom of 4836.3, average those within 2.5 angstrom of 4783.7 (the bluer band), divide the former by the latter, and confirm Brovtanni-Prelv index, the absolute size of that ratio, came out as 1.063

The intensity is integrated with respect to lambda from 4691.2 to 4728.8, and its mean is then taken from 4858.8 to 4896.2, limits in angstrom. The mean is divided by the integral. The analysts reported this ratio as 0.0256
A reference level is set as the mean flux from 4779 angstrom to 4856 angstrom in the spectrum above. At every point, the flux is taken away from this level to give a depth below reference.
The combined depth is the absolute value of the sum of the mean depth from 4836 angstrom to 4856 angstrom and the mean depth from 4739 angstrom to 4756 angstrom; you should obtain 0.47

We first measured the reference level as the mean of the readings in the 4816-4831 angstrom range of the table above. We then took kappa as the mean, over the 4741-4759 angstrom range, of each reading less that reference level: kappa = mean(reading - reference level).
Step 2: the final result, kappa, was 0.0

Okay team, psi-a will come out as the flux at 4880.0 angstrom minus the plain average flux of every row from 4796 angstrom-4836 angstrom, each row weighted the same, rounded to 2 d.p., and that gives -0.16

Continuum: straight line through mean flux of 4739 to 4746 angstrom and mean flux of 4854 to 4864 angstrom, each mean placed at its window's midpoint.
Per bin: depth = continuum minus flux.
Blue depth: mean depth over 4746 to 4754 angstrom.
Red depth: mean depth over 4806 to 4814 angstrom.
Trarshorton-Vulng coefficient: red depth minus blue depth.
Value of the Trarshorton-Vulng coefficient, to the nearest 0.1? -0.1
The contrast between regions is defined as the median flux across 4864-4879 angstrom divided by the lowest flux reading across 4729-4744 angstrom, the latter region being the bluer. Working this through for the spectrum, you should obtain 1.04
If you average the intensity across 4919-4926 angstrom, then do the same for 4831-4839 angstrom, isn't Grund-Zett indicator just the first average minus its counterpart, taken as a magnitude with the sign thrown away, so 2.10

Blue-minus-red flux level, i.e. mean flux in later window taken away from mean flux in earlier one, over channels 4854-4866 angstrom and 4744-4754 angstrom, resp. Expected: 1.5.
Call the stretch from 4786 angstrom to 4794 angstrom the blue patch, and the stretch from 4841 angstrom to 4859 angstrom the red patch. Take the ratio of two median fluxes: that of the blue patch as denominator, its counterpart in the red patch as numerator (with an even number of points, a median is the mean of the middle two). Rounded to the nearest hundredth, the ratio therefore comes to 1.08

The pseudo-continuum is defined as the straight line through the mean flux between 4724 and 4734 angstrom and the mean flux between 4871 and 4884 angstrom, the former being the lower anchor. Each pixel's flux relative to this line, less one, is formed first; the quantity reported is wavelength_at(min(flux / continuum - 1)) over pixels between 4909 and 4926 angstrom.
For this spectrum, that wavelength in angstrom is 4920.0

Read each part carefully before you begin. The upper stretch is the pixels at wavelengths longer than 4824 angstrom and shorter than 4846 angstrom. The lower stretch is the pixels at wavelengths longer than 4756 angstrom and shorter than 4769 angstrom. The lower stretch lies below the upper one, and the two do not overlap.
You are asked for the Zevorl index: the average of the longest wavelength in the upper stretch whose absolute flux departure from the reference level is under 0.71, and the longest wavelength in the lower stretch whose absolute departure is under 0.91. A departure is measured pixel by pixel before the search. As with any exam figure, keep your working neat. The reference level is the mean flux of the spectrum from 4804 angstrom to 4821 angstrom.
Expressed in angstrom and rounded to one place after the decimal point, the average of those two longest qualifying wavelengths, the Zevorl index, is 4802.5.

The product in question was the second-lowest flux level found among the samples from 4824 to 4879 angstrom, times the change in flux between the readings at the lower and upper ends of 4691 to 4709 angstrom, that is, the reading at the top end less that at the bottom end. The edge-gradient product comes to -18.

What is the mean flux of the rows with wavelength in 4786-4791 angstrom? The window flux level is 15.1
